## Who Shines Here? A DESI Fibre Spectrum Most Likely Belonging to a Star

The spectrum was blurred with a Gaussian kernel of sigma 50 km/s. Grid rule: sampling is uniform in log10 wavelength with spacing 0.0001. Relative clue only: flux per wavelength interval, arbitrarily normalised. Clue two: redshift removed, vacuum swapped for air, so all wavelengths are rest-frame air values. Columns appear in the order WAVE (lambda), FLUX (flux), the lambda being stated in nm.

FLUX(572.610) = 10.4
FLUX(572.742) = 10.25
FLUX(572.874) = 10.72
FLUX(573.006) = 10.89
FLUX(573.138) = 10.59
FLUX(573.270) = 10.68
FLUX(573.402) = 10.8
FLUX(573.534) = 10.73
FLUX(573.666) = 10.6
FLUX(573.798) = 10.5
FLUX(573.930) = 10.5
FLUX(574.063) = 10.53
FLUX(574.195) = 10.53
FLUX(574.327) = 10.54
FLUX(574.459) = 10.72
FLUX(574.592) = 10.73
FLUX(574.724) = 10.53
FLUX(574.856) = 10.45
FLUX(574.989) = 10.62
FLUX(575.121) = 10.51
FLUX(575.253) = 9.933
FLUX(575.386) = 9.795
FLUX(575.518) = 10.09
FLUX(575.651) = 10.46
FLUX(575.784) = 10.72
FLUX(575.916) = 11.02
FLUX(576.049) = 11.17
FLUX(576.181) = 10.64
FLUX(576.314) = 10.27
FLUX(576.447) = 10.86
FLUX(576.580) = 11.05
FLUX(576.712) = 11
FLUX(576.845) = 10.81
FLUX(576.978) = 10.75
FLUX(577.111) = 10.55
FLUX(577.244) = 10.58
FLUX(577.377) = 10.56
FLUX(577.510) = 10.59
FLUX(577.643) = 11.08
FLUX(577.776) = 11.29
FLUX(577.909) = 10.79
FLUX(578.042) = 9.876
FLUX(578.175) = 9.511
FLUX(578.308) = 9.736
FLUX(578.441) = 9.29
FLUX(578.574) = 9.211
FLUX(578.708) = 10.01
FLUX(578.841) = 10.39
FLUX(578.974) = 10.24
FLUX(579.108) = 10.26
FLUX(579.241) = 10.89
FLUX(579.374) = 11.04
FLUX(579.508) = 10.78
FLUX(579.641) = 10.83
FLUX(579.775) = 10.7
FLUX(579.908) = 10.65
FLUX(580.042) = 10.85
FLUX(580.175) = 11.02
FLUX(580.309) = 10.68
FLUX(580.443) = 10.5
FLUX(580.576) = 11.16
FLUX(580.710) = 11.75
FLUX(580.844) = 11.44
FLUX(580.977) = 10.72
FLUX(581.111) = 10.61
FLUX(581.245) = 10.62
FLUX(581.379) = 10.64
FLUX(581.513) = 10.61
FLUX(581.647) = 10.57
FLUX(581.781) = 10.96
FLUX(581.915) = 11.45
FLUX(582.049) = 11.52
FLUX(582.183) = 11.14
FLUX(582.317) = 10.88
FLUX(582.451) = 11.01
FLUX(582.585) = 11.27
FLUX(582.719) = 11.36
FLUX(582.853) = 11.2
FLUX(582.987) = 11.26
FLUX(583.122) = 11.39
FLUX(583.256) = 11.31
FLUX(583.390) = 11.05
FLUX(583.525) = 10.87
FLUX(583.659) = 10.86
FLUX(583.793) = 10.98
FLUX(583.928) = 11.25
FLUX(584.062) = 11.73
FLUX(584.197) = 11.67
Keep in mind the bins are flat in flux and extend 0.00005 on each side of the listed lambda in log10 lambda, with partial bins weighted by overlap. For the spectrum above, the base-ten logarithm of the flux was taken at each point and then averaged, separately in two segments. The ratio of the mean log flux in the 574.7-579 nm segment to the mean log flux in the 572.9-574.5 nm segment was 0.99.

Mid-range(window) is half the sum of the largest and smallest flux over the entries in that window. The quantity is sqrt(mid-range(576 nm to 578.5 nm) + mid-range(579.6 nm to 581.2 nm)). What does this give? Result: 4.63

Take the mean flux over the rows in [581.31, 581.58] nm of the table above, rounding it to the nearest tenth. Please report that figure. 10.6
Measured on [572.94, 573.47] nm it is 10.7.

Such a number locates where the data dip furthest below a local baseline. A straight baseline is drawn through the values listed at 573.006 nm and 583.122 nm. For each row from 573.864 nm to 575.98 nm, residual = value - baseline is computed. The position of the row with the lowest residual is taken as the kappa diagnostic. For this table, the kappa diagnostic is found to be 575.386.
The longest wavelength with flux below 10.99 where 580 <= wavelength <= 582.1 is 581.781 nm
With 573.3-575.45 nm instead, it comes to 575.386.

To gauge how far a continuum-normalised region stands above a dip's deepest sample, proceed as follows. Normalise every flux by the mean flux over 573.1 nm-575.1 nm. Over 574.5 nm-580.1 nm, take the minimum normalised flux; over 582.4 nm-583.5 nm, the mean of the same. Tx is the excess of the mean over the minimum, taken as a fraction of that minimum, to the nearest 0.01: 0.22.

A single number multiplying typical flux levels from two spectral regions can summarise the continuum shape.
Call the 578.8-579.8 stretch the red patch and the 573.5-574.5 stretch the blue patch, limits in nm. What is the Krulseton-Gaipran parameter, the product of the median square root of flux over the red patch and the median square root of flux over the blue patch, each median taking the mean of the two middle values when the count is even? 10.6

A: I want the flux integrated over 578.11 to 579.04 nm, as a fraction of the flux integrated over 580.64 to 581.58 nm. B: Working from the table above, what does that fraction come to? 0.89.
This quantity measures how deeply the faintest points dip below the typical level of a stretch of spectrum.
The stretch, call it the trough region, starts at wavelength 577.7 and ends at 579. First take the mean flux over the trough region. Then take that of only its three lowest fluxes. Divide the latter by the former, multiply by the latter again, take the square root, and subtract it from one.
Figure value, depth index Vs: -1.95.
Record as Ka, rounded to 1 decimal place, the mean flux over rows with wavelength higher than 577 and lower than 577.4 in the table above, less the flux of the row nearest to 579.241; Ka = -0.3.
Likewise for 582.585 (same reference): -0.7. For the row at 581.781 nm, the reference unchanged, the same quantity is -0.4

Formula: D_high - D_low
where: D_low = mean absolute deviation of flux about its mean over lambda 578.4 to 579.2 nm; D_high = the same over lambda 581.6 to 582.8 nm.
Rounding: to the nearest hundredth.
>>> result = -0.19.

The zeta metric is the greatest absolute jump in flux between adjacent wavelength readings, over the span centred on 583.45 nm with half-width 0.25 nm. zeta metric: 0.260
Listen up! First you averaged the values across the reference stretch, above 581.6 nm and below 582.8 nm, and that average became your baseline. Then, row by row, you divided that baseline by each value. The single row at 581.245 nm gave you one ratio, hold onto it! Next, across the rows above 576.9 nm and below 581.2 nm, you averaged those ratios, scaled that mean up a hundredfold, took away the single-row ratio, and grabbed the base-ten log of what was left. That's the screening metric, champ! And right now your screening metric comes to 2.02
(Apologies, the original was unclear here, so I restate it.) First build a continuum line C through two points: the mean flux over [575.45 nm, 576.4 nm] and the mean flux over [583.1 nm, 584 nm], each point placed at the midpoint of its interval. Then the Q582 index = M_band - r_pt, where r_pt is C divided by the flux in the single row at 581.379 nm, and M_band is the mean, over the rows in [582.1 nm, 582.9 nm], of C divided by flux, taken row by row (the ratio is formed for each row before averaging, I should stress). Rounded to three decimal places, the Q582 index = -0.040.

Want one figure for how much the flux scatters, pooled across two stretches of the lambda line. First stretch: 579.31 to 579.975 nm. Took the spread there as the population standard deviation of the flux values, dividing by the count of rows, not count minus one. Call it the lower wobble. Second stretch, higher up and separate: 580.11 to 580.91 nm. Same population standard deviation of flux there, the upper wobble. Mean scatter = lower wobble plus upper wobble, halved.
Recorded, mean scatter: 0.28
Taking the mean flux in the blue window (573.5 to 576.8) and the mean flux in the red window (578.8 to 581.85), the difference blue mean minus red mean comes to -0.2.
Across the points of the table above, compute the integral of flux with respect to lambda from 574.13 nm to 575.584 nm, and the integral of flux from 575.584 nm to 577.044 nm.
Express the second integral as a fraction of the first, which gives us 1.04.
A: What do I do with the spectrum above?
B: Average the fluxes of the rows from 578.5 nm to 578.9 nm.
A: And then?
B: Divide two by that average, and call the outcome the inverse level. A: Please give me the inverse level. 0.203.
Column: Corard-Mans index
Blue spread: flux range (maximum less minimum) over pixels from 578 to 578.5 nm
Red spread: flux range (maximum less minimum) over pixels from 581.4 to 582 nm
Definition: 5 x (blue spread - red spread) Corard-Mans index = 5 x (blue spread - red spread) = -1.5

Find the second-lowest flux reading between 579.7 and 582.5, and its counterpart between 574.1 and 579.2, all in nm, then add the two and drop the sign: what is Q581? 19.9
